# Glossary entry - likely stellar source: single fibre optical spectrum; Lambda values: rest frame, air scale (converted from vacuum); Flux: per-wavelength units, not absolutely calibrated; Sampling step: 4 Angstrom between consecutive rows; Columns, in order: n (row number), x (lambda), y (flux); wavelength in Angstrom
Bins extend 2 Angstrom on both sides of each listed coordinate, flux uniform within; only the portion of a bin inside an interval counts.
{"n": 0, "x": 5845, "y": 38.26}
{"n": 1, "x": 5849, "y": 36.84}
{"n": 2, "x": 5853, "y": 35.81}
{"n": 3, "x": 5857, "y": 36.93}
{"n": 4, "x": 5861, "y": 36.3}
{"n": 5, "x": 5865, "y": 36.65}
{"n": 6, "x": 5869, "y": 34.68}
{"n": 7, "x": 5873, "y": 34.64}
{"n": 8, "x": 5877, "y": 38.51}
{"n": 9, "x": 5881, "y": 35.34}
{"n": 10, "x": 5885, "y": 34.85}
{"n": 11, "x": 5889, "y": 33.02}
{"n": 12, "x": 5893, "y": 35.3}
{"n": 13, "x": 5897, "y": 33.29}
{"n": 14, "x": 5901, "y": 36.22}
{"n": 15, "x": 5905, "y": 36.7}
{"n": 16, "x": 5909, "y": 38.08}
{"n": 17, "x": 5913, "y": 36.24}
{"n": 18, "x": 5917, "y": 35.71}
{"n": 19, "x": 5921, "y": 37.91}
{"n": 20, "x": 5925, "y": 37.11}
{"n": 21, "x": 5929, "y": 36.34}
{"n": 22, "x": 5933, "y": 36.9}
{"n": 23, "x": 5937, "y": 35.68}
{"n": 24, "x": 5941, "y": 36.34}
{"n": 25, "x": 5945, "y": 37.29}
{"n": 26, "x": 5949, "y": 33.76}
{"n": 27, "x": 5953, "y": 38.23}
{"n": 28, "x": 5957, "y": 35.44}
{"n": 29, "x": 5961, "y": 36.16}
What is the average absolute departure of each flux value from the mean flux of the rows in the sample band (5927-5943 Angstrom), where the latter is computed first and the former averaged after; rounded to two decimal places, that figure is 0.32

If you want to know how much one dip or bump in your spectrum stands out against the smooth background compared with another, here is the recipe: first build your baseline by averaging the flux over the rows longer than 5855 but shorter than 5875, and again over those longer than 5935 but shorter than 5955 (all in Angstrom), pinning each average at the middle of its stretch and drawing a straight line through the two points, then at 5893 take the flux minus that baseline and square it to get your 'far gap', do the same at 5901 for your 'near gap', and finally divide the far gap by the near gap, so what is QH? 13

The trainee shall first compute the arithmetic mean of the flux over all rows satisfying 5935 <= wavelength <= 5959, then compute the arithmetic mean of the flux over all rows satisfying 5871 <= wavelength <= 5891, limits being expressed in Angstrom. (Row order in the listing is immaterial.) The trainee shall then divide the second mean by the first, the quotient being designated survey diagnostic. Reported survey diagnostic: 0.98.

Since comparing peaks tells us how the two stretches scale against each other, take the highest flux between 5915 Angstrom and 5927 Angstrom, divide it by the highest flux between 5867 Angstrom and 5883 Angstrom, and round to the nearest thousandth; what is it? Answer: 0.984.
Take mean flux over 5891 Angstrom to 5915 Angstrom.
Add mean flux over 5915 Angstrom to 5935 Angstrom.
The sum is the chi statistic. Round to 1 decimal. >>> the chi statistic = 72.8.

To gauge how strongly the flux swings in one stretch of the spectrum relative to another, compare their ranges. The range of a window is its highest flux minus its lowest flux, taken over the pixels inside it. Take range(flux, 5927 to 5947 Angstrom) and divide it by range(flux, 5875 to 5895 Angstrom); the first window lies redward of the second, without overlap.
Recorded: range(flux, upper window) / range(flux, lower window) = 0.29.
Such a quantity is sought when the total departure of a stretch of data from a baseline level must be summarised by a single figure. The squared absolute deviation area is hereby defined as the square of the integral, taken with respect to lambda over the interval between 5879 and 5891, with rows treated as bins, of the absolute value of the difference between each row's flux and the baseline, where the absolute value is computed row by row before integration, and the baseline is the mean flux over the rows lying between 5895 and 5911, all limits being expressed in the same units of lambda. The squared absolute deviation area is 401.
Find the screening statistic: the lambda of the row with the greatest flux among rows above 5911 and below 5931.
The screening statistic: 5921 Angstrom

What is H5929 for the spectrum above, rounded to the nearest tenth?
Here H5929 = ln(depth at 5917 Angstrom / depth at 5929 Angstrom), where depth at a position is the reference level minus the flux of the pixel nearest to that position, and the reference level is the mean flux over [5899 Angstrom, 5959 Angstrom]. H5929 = 1.5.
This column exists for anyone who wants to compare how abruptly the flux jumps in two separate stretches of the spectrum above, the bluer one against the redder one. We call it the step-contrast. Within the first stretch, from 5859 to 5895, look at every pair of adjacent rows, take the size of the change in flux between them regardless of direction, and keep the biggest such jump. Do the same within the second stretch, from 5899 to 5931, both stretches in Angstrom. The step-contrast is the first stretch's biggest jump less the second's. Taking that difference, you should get 1.7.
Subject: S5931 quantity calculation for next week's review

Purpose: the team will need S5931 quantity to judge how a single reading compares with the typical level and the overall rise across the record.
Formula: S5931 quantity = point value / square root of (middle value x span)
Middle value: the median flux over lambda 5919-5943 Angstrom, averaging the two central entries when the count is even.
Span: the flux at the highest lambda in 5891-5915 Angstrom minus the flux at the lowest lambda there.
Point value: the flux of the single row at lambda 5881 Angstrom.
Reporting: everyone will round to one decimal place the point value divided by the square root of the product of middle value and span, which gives 6.0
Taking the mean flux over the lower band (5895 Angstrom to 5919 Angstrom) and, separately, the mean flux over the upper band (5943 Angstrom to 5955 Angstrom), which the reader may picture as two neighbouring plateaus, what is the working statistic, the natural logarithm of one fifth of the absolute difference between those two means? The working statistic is -2.6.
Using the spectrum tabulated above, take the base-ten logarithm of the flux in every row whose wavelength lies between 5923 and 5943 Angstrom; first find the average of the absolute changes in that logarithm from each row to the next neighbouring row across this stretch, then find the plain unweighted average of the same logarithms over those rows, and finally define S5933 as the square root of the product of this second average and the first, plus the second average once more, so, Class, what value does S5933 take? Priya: 1.68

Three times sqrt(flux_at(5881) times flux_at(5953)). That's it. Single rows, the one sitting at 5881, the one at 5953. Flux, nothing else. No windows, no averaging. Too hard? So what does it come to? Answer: 110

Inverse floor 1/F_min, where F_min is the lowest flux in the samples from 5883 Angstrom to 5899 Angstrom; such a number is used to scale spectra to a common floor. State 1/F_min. 0.0303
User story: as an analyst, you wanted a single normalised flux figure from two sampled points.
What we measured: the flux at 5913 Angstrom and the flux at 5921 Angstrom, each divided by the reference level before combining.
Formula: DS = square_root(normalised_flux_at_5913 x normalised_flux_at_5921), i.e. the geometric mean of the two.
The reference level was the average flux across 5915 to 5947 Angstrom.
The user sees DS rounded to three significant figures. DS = 1.01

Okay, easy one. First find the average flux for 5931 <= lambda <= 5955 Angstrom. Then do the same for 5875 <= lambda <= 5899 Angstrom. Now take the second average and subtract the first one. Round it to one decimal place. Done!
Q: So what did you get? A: -1.3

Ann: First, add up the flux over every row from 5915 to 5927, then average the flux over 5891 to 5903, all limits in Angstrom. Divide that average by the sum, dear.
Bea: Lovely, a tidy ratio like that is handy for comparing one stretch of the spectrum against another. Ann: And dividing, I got 0.316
